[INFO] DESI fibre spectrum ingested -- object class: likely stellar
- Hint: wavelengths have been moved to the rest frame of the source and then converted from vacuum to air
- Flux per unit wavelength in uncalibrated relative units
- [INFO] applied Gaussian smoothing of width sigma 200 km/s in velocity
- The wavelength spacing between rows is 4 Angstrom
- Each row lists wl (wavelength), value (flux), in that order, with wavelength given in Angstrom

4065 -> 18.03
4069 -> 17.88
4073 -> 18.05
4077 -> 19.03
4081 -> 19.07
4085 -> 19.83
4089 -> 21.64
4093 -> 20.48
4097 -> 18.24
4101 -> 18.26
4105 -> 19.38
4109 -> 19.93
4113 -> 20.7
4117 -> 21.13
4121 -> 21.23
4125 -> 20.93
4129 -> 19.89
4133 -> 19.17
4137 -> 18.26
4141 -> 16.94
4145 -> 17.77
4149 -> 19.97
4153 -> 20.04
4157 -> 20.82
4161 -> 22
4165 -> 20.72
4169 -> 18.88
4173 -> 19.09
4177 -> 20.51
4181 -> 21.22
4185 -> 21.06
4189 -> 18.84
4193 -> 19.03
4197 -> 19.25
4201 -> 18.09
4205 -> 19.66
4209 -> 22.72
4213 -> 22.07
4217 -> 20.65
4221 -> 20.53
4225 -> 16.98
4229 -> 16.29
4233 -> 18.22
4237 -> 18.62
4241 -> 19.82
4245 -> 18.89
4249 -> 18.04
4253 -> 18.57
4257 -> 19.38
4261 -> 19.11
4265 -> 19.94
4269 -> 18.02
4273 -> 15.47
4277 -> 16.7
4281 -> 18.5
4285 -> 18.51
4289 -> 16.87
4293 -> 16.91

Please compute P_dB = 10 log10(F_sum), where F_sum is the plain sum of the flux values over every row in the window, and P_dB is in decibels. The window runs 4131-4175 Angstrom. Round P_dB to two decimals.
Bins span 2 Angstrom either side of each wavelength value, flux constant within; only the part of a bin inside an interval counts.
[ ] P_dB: 23.30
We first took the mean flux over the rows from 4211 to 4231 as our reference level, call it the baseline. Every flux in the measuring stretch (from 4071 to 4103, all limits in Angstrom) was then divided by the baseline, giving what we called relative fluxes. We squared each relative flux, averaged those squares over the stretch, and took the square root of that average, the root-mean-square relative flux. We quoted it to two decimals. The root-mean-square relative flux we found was 1.00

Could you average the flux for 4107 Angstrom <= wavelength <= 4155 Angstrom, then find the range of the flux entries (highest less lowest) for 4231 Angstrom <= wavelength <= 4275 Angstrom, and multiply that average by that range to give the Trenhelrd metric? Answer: 88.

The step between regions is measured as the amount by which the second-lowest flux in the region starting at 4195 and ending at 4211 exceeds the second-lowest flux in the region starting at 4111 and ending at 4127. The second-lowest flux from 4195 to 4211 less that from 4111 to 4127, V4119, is -1.7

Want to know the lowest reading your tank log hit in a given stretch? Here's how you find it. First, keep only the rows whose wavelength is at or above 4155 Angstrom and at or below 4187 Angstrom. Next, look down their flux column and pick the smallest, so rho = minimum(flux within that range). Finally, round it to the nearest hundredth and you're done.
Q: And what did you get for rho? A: 18.88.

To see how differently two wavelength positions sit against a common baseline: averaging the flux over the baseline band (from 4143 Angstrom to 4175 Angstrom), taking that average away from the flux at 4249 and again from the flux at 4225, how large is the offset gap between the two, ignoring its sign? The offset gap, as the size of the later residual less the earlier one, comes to 1.1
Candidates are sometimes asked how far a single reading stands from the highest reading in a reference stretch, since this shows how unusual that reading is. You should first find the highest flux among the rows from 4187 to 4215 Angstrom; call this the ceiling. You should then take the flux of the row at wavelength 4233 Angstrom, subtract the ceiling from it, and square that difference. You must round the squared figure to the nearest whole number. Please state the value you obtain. 20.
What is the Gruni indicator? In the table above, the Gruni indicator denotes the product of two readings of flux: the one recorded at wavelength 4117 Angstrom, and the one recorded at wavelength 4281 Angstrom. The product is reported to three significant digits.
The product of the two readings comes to 391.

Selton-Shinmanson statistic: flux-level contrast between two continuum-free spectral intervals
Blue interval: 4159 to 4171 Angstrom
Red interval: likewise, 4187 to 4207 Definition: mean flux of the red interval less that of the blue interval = -1.56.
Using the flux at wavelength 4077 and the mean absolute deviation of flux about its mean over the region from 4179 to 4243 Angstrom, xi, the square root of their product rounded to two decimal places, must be 5.16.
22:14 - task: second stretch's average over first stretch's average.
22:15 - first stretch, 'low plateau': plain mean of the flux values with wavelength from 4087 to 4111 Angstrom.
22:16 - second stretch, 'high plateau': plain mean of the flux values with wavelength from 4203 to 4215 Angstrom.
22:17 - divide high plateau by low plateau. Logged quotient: 1.09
